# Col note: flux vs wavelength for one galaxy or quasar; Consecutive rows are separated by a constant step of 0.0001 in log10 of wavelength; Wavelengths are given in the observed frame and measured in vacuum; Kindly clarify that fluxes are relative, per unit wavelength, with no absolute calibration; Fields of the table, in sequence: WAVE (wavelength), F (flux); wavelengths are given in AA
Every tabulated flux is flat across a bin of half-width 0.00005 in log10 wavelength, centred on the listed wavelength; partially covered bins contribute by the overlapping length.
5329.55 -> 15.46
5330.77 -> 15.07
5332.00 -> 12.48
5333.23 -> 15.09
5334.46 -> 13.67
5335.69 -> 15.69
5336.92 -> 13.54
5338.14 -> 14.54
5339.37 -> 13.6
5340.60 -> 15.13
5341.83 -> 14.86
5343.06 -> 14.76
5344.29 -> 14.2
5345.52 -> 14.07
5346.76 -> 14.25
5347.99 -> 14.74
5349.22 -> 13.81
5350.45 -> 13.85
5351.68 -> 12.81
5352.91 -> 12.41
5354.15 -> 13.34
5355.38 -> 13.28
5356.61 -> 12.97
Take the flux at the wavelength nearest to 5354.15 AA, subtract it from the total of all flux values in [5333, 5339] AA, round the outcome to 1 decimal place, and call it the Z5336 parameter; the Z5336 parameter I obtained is 59.2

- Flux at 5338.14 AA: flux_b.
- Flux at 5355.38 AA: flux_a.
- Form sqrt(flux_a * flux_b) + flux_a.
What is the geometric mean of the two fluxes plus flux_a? 27.2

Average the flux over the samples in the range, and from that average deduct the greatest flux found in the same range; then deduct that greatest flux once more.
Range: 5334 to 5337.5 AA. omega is -17.1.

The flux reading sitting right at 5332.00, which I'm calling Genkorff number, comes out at 12.48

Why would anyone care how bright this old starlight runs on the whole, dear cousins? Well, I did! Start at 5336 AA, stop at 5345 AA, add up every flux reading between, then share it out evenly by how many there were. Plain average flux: 14.4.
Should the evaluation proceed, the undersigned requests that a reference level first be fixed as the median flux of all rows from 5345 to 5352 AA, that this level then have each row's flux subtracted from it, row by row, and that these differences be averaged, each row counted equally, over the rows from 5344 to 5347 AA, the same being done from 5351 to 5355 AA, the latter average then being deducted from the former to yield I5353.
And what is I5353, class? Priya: -1.3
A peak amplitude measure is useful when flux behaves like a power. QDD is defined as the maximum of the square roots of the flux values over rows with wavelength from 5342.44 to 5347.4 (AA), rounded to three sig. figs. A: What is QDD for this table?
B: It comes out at 3.84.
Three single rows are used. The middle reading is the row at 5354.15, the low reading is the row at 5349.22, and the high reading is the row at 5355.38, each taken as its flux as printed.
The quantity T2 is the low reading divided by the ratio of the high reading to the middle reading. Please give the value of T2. 13.9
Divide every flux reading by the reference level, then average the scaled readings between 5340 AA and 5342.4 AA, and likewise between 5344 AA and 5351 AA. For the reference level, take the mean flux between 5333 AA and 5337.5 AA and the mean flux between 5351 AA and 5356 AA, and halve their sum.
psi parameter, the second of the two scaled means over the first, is 0.94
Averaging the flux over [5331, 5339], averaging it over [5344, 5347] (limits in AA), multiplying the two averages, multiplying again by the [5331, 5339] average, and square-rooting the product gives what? 53.3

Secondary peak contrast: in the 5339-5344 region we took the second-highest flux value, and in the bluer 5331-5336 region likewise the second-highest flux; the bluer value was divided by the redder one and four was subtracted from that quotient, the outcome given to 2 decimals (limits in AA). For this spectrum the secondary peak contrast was -2.98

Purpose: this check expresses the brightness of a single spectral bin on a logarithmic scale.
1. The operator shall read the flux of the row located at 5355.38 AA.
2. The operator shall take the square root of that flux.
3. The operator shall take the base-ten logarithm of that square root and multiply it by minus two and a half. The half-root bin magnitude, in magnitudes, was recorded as -1.40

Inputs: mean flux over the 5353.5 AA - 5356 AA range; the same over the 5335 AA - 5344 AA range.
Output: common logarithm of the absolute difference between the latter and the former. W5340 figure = 0.11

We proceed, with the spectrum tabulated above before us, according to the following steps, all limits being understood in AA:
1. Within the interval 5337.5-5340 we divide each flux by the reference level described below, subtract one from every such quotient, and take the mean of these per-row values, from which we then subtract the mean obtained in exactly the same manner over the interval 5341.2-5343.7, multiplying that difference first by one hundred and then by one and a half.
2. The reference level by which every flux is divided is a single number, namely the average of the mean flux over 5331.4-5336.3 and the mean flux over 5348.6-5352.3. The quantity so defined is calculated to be -8.0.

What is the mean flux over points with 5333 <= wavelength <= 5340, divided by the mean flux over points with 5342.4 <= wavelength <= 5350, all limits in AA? 1.00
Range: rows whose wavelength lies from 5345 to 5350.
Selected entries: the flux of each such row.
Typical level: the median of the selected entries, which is 14.2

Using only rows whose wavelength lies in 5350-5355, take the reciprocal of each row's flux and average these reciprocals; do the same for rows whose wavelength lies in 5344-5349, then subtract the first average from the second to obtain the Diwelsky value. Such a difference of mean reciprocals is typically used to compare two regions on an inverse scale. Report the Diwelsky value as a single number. -0.0066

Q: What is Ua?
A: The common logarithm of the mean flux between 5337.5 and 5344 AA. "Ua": 1.164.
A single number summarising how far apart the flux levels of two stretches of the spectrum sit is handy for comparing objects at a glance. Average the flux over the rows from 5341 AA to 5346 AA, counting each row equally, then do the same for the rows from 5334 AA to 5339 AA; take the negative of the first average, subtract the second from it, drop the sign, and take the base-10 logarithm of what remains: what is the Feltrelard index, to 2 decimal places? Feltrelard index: 1.46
